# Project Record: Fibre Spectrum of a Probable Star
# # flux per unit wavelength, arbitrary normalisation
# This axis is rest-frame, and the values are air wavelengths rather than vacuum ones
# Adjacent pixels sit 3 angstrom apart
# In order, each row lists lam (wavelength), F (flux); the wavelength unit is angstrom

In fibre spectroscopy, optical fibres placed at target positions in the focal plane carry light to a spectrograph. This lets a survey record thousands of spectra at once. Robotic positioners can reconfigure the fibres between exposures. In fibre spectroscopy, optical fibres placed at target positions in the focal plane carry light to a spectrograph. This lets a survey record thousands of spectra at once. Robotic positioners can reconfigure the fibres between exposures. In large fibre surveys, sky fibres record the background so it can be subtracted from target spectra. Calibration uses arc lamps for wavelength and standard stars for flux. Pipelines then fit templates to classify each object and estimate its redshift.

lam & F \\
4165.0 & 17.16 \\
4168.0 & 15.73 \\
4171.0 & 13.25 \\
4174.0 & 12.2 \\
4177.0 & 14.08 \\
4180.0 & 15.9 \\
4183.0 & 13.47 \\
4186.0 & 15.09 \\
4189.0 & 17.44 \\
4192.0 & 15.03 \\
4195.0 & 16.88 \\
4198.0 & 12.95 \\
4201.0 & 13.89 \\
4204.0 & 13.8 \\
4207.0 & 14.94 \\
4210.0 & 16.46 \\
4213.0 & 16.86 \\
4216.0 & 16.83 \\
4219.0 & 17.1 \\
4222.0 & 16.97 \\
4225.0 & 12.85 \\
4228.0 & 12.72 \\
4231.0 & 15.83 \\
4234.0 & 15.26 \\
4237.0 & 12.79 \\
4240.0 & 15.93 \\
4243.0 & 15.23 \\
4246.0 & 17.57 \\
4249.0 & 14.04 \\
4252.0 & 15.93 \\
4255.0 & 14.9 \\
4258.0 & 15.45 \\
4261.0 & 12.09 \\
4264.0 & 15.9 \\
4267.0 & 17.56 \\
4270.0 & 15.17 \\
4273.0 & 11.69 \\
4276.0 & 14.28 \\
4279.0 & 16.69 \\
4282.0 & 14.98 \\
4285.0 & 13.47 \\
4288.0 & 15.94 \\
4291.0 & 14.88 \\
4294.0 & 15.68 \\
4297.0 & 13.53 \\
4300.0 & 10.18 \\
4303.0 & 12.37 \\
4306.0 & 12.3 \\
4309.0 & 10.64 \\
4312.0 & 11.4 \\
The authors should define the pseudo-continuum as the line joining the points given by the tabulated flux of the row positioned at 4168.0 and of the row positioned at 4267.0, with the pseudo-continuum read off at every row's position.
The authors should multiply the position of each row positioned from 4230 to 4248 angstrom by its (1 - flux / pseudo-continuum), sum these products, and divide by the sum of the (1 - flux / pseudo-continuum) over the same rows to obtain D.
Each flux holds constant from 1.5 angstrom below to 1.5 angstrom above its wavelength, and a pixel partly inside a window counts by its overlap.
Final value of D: 4237.0 angstrom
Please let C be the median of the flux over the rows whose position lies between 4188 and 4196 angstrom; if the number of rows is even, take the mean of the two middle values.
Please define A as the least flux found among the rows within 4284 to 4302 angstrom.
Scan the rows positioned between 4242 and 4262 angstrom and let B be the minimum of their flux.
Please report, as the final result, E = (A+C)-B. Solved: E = 15.0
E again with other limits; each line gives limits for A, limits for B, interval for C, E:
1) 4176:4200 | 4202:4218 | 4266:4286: 14.1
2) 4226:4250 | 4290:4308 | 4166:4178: 16.2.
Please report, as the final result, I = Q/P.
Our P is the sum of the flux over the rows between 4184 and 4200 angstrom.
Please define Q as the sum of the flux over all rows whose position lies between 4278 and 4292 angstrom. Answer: 0.98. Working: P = 77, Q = 76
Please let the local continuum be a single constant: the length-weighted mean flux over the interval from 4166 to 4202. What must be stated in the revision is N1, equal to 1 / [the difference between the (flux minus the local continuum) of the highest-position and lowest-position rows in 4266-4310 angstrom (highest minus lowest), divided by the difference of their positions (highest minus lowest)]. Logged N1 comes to -6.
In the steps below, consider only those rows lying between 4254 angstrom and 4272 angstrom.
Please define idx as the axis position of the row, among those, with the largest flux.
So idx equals 4267.0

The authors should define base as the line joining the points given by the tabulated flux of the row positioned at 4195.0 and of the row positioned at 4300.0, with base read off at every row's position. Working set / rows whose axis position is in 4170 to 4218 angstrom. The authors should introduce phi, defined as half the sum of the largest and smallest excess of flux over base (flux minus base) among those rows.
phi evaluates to -2.4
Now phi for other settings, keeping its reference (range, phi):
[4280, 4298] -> 3.7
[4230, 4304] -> 1.9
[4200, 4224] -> -0.4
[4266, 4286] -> 2.5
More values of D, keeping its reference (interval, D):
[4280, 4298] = 4289.8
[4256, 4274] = 4266.3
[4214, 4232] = 4227.9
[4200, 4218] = 4202.7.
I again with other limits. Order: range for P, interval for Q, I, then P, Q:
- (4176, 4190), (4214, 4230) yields 1.01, 76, 76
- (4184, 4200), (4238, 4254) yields 1.02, 77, 79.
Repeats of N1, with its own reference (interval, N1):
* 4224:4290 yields 20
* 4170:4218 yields 13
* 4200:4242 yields 19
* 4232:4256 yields -58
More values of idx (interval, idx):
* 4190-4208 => 4195.0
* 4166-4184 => 4180.0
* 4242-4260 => 4246.0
